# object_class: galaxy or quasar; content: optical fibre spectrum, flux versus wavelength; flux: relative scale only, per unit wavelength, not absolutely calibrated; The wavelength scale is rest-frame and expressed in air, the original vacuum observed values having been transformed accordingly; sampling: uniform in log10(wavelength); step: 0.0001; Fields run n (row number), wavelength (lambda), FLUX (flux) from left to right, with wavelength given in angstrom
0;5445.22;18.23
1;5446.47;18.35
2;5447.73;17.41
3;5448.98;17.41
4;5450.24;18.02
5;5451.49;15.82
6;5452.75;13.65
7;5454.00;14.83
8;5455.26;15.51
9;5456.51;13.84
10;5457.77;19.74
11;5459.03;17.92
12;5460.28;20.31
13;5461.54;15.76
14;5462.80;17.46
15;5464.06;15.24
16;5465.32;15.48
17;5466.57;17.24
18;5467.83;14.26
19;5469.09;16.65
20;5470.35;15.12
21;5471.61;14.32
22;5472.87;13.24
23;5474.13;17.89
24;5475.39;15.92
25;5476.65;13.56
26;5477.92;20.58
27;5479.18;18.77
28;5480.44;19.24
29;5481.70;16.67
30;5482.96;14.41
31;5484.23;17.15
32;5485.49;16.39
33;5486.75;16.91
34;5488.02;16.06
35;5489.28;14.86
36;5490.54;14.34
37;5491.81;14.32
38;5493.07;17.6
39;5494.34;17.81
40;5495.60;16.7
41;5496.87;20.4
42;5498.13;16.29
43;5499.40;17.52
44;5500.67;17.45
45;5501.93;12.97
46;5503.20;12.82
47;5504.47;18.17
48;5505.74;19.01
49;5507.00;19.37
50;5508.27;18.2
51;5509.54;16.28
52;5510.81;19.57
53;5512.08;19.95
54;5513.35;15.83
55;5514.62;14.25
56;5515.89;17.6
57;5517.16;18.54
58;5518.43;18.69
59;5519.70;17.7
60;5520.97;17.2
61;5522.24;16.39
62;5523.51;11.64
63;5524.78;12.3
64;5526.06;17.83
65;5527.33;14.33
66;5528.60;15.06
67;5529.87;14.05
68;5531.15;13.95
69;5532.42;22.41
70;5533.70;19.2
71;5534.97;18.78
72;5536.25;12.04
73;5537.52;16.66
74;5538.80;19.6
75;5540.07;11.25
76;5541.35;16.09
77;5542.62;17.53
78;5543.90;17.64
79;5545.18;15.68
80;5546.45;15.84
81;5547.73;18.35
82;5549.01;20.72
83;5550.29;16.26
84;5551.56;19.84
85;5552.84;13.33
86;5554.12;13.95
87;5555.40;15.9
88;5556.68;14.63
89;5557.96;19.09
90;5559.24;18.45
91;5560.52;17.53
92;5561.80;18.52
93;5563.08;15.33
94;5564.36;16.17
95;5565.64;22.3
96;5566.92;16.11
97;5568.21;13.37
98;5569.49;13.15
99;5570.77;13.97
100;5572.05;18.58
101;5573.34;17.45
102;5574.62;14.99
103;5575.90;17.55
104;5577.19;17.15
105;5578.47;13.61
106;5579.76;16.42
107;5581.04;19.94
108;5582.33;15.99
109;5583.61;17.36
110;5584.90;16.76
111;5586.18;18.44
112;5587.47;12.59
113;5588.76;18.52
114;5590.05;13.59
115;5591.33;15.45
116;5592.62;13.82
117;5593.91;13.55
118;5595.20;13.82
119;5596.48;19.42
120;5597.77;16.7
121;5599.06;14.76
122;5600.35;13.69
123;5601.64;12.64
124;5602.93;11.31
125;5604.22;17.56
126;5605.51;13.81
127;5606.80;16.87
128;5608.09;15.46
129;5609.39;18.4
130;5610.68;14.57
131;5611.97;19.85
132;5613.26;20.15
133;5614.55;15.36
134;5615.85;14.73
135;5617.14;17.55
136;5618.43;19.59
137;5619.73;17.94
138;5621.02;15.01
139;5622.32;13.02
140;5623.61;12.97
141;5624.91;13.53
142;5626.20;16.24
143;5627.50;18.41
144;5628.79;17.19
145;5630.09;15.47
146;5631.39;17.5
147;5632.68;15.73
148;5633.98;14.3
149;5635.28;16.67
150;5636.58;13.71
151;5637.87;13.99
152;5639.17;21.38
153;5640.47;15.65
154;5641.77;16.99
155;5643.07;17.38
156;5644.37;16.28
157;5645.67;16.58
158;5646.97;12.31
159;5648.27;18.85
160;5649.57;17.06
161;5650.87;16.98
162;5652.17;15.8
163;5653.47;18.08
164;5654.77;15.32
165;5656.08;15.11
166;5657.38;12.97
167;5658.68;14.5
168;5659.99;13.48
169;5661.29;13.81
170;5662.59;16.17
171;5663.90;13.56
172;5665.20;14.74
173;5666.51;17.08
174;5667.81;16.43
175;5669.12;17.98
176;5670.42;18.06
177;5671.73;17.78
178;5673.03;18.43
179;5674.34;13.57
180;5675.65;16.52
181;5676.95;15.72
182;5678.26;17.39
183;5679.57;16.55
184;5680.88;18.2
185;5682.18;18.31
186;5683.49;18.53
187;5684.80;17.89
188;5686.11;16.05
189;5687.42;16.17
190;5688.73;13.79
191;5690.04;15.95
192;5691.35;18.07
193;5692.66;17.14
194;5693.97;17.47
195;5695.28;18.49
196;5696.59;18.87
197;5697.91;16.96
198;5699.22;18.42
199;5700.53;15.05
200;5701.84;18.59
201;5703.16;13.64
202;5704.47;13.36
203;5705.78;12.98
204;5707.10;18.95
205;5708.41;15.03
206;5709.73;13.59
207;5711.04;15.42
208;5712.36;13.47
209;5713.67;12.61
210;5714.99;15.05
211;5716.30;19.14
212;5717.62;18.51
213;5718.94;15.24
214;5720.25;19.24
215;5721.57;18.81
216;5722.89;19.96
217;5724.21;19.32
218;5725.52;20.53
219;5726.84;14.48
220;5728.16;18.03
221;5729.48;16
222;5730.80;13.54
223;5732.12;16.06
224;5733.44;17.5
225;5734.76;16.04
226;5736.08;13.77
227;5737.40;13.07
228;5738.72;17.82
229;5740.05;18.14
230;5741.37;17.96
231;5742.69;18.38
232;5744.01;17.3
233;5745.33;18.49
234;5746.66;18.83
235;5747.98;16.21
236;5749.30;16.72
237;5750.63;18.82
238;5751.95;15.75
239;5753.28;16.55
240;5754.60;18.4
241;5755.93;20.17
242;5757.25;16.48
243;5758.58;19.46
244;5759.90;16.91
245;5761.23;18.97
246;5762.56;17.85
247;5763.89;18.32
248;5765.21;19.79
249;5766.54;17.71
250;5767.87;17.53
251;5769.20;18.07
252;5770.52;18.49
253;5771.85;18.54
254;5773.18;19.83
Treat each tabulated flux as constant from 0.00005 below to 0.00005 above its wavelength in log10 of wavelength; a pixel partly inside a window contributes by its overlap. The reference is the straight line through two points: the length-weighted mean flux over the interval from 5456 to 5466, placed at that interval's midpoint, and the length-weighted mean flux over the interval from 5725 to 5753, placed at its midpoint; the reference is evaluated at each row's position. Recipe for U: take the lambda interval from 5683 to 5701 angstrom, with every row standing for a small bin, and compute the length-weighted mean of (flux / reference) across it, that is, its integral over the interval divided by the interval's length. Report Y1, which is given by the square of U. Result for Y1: 1.03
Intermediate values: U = 1.01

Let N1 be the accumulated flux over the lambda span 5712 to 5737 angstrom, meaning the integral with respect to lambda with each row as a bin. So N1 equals 418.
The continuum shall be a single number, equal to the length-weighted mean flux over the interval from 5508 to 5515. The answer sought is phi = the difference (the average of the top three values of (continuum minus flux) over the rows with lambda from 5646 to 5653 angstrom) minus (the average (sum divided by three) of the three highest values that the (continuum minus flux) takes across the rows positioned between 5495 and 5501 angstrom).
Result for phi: 1.8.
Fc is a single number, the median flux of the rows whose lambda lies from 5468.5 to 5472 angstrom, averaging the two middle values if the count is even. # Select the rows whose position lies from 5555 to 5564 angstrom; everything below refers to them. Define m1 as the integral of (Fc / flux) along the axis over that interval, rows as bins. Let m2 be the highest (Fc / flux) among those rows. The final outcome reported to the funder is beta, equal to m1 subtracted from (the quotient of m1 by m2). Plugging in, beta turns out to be -0.3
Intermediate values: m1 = 8.0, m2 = 1.03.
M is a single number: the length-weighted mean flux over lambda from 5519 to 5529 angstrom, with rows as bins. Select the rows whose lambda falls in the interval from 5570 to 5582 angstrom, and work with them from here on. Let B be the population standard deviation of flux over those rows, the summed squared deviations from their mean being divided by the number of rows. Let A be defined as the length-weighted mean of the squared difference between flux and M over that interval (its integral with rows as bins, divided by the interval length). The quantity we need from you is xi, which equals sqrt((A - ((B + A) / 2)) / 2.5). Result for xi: 0.83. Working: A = 5.5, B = 2.0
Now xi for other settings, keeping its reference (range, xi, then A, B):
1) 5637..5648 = 0.97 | 7.2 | 2.5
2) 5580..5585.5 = 1.01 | 6.5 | 1.5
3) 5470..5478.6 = 0.89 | 6.4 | 2.4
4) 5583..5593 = 0.74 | 4.9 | 2.1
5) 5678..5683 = 1.02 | 5.9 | 0.7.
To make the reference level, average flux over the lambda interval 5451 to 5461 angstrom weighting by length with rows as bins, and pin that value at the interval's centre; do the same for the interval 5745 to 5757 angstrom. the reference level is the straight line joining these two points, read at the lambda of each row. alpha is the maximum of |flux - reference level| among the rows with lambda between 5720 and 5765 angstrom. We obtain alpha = 4.58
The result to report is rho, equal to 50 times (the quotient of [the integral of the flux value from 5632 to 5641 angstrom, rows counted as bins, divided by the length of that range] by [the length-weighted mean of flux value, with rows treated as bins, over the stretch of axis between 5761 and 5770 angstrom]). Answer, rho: 43.5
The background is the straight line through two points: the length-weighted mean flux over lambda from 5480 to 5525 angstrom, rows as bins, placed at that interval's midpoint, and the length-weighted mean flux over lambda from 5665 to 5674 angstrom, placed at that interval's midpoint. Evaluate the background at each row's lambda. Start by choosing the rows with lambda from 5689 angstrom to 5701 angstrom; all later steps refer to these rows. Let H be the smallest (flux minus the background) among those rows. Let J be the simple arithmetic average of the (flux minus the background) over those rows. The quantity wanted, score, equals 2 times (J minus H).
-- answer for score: 5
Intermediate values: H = -2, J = 0.1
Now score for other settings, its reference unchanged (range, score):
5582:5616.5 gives 9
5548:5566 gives 8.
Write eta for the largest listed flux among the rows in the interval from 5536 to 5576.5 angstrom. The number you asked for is 22.3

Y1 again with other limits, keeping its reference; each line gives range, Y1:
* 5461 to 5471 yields 0.87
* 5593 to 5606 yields 0.76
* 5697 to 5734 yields 0.95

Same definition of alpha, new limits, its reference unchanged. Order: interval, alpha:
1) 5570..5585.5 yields 3.37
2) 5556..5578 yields 5.38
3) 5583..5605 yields 5.77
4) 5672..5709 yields 4.53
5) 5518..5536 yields 5.63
